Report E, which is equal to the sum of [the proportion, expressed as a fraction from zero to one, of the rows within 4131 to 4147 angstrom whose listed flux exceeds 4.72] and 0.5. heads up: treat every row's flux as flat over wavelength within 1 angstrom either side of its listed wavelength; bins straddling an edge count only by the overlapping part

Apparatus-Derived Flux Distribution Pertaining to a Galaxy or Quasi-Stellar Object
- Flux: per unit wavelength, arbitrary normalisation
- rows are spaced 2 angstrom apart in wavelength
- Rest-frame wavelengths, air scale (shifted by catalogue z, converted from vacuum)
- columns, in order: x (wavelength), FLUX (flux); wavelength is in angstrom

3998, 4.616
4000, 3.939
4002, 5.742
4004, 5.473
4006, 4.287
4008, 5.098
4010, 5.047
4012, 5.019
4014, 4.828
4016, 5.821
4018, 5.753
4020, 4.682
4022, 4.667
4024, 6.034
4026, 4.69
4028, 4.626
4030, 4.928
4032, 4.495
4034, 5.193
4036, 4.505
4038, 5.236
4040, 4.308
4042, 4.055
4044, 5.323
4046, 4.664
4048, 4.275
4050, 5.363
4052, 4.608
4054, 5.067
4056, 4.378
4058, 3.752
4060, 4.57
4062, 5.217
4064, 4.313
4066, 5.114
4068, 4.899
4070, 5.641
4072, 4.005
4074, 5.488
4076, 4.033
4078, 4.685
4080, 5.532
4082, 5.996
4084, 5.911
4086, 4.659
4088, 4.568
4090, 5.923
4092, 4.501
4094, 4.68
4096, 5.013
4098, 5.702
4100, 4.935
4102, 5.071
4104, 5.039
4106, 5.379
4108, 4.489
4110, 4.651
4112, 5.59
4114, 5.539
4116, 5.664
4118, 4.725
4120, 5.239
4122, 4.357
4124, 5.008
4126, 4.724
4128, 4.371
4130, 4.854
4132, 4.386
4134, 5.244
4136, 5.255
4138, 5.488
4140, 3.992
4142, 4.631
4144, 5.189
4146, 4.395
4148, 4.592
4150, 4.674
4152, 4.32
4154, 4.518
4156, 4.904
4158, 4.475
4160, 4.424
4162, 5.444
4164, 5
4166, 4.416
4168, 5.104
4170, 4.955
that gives 1.00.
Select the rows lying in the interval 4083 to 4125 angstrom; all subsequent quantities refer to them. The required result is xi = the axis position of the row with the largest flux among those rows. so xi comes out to 4090 angstrom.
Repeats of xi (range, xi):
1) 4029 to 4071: 4070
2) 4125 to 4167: 4138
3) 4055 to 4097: 4082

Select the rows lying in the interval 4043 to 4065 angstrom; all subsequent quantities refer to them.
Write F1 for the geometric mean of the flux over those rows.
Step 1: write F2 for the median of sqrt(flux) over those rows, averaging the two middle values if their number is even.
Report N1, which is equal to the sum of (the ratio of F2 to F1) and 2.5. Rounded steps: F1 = 4.7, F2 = 2.15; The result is 2.96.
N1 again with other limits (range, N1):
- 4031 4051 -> 2.95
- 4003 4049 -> 2.95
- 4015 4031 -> 2.93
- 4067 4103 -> 2.94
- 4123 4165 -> 2.96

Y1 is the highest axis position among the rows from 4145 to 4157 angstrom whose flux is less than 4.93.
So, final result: 4156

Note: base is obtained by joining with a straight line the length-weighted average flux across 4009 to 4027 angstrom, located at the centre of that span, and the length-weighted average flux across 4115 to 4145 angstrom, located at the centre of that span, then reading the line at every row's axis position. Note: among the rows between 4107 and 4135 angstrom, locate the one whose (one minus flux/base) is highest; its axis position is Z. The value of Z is 4122 angstrom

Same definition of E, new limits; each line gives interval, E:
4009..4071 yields 1.02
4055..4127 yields 1.11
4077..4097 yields 1.00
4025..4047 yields 0.86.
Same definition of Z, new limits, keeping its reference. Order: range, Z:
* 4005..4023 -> 4006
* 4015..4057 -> 4042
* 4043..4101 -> 4058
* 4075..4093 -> 4076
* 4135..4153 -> 4140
